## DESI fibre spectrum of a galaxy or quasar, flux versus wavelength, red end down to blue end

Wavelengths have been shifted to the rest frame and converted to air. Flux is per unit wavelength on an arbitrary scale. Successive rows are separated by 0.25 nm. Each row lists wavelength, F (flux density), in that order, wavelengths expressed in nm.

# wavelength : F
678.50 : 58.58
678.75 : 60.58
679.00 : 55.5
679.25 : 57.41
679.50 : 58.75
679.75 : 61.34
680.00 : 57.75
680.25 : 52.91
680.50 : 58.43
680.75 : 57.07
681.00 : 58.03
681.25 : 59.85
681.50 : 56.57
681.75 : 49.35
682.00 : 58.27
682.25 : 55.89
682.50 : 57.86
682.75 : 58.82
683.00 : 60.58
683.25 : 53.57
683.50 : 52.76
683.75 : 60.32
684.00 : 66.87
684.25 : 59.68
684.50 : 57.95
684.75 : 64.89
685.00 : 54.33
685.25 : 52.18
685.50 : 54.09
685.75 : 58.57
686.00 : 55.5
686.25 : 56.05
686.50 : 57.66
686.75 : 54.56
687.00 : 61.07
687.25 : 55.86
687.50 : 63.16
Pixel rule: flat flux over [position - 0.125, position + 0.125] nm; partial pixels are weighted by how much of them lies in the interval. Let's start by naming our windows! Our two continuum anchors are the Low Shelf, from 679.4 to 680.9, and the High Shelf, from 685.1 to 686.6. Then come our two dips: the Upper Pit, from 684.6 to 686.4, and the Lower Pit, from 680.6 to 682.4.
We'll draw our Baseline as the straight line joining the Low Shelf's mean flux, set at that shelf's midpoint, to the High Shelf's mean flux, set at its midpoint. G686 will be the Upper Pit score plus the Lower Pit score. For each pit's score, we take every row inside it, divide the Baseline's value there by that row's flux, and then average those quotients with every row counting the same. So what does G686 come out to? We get 2.01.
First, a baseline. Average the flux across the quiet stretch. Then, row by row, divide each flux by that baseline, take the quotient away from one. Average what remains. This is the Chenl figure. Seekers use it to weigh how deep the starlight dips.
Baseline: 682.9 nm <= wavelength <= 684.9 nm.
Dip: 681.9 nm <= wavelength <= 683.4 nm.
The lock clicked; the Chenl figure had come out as 0.035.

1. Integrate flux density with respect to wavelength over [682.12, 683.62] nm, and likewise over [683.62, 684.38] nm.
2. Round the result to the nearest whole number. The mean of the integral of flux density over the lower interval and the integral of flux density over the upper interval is 66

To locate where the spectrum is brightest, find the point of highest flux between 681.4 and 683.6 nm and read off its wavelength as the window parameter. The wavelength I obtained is 683.00 nm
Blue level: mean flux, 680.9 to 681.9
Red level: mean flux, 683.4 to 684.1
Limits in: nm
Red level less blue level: 4.0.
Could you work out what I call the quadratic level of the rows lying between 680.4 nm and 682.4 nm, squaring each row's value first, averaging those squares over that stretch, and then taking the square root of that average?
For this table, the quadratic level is 56.8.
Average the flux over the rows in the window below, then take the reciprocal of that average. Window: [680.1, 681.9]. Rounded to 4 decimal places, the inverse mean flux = 0.0178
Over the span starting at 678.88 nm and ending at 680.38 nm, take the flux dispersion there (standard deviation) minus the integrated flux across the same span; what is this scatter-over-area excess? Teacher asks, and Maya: -83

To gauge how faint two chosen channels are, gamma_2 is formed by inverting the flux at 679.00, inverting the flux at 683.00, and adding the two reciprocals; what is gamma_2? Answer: 0.0345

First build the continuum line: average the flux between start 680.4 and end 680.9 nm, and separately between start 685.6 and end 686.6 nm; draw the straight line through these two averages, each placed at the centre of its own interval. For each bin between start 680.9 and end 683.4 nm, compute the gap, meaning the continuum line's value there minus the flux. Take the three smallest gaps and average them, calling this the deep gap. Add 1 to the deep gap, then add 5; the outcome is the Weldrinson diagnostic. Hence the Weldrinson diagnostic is 3.7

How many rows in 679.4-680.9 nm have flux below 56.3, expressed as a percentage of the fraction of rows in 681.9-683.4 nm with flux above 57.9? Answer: 200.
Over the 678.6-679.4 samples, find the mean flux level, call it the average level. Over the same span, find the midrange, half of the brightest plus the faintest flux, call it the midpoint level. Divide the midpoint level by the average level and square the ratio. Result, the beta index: 1.01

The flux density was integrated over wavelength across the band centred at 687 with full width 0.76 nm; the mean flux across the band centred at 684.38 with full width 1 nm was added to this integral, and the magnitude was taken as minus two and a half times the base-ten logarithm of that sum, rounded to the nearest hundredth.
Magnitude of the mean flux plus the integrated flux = -5.06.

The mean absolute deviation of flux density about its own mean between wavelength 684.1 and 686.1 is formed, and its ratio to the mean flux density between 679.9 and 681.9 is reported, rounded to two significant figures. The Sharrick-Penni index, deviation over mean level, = 0.056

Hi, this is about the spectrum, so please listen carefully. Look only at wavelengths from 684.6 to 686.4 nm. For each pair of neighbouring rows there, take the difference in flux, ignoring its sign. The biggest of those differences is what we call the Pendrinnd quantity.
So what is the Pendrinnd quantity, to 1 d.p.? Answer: 10.6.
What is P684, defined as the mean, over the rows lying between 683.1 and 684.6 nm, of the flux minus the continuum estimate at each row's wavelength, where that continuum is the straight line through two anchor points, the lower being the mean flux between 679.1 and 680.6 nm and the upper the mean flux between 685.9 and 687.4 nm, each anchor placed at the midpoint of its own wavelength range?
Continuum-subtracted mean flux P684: 1.3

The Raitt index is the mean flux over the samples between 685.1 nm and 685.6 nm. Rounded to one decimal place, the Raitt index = 53.1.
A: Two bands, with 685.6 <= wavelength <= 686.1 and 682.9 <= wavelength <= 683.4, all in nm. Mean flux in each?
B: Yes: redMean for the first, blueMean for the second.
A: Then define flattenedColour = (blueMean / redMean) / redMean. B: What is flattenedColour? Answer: 0.0175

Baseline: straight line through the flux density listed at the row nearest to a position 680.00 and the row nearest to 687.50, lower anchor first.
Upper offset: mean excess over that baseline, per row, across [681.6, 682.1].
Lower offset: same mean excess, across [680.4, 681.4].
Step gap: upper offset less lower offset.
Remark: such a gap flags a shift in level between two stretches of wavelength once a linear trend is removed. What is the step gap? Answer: -5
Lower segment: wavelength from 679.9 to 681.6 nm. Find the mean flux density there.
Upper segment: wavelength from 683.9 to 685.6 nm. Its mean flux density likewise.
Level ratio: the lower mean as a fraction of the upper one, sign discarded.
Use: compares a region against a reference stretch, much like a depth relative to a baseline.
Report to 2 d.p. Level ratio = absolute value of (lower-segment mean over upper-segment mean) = 0.98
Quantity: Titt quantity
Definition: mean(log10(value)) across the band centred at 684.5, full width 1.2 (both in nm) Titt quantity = 1.78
